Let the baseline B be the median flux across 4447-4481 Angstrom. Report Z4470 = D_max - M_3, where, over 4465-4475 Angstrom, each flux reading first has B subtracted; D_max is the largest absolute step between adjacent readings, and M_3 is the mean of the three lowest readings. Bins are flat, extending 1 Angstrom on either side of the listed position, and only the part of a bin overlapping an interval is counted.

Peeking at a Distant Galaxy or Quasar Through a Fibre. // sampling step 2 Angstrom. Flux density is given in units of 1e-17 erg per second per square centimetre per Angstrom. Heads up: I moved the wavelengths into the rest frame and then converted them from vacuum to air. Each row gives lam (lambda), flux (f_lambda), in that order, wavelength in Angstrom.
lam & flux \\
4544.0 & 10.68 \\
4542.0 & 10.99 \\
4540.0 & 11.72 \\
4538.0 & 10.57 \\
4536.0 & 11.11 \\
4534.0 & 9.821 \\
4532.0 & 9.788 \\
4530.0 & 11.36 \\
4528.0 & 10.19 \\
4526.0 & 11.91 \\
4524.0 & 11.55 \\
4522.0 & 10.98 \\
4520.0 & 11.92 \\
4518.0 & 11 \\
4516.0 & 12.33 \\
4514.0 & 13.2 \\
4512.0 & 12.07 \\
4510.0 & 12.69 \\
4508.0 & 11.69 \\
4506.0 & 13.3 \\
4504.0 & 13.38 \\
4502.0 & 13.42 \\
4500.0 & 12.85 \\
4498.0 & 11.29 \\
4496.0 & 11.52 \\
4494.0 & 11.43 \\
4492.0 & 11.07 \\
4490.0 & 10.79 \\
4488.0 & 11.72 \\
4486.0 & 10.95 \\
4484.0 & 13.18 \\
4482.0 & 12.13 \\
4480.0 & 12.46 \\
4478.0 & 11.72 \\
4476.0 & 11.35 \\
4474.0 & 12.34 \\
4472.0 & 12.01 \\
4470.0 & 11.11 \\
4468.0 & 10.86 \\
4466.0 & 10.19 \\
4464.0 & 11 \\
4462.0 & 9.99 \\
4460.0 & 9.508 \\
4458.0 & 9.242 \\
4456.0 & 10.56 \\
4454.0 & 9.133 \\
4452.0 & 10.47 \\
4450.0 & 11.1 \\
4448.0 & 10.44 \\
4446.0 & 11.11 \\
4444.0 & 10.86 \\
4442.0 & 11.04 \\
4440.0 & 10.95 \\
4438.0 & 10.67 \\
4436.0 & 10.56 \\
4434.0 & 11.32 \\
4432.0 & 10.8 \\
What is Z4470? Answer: 1.04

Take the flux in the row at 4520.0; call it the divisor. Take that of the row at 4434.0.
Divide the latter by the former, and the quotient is 0.95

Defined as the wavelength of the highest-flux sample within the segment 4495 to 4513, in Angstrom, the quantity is 4502.0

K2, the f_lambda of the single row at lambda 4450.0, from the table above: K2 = 11.1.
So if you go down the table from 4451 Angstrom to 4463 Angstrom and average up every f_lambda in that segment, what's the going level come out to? 9.8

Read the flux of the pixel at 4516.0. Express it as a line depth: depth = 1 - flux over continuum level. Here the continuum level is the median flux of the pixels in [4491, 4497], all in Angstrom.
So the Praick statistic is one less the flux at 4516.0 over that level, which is -0.08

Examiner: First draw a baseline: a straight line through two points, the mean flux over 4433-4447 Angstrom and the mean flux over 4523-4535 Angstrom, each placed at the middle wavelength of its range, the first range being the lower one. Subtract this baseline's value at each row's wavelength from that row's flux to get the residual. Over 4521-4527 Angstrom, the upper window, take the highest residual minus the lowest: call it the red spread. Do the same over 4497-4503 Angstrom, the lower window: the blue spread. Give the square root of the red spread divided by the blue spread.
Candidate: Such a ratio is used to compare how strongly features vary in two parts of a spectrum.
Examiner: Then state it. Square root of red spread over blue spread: 0.66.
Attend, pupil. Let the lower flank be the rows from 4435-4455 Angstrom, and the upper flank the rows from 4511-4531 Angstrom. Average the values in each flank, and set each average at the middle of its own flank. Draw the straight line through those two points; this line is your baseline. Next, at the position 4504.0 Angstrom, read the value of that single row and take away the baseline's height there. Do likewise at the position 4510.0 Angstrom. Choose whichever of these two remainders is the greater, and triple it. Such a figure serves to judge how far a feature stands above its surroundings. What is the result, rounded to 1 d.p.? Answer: 5.9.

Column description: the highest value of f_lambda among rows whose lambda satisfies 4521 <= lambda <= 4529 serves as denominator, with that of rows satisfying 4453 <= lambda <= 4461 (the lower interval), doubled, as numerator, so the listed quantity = 1.77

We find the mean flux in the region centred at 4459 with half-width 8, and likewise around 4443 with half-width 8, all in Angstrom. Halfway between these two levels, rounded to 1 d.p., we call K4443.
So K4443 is 10.4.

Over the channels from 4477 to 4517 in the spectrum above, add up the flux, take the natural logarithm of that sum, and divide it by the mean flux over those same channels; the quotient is 0.452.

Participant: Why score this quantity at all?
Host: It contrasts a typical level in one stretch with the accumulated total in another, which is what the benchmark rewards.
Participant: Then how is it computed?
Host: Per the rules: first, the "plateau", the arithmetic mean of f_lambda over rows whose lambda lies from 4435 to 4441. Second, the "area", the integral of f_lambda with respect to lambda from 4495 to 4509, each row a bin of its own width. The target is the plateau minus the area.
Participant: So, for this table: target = -164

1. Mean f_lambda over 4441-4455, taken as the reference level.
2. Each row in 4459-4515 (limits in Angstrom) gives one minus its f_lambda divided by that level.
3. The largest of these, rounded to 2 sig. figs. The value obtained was 0.10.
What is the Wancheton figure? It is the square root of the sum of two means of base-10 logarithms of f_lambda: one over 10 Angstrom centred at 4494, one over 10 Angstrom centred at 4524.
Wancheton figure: 1.45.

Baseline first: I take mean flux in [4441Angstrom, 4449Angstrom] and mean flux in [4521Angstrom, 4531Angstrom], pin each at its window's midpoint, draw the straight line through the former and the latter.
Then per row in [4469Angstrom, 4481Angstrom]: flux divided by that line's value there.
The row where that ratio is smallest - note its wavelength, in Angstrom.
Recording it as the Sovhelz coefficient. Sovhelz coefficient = 4470.0 Angstrom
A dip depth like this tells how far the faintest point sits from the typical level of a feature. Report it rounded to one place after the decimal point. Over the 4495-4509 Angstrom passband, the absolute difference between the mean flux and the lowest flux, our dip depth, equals 1.2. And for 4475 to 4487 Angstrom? 1.0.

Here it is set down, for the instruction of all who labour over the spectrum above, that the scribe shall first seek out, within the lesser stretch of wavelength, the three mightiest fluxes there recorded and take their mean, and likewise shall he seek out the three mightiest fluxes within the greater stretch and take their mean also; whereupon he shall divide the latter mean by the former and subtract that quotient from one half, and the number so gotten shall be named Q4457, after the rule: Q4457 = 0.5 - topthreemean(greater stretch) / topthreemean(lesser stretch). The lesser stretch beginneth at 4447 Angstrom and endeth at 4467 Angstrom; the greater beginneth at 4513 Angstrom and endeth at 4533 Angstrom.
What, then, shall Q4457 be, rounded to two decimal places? -0.65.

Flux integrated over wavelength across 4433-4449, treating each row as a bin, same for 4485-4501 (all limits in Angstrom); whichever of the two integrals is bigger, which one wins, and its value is 183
